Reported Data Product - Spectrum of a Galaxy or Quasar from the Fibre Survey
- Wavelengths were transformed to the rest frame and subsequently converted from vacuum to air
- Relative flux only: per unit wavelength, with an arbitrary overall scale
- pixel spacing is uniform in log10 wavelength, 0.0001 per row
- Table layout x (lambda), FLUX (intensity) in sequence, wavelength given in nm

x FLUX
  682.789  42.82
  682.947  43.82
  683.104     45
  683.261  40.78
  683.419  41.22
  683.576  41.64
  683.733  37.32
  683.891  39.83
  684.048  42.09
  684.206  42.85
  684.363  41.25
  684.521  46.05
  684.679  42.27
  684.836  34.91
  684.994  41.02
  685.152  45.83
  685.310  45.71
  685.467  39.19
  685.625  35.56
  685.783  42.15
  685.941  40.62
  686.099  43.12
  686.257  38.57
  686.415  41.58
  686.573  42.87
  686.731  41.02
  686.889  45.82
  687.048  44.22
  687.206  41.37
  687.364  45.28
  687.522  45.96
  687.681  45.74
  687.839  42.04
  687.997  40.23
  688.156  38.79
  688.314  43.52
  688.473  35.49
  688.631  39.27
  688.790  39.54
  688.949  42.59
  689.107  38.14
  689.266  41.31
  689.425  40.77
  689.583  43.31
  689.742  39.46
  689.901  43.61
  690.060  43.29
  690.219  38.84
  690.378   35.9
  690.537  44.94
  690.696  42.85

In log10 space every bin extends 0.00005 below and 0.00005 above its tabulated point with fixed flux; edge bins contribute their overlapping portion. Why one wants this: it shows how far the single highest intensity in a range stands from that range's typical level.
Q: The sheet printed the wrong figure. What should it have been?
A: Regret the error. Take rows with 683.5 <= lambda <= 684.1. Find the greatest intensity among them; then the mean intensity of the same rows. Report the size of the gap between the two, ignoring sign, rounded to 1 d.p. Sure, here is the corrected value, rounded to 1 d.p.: 1.9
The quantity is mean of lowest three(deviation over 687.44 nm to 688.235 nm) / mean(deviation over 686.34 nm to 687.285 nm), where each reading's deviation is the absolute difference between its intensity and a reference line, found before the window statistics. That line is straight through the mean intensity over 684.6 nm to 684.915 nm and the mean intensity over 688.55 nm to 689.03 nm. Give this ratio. 0.36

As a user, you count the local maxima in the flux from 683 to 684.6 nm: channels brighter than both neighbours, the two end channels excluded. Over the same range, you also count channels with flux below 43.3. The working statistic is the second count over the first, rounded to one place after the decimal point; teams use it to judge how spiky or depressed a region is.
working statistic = 4.0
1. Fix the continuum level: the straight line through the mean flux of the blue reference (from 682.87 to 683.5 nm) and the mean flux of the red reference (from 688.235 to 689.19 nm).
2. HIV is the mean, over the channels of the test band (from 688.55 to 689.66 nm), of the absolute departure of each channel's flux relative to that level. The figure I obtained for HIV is 1.8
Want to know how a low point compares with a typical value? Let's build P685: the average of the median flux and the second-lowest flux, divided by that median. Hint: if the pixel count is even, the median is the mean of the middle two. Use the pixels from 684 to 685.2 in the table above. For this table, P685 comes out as 0.986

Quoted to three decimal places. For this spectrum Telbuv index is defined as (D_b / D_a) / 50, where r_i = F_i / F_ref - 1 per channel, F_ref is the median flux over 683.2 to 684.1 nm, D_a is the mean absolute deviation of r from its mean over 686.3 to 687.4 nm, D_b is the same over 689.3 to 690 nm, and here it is 0.020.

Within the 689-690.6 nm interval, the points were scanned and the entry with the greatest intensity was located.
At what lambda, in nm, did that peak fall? 690.537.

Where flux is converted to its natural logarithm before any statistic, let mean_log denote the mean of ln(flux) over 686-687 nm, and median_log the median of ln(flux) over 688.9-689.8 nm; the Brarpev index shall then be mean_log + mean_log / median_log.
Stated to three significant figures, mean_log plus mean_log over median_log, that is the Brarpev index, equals 4.75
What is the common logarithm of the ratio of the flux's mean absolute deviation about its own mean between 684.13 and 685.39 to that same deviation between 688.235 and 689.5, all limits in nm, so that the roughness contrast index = 0.1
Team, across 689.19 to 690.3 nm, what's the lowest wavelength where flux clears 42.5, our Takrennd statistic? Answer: 689.583 nm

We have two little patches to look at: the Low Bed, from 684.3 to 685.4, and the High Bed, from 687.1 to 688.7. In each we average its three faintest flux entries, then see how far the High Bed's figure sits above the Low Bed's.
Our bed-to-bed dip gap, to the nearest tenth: -1.2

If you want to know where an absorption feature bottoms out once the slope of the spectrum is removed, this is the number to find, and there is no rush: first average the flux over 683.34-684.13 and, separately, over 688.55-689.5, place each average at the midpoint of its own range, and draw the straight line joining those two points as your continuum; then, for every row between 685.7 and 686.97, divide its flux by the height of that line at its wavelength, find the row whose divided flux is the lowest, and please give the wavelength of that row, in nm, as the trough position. 686.257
